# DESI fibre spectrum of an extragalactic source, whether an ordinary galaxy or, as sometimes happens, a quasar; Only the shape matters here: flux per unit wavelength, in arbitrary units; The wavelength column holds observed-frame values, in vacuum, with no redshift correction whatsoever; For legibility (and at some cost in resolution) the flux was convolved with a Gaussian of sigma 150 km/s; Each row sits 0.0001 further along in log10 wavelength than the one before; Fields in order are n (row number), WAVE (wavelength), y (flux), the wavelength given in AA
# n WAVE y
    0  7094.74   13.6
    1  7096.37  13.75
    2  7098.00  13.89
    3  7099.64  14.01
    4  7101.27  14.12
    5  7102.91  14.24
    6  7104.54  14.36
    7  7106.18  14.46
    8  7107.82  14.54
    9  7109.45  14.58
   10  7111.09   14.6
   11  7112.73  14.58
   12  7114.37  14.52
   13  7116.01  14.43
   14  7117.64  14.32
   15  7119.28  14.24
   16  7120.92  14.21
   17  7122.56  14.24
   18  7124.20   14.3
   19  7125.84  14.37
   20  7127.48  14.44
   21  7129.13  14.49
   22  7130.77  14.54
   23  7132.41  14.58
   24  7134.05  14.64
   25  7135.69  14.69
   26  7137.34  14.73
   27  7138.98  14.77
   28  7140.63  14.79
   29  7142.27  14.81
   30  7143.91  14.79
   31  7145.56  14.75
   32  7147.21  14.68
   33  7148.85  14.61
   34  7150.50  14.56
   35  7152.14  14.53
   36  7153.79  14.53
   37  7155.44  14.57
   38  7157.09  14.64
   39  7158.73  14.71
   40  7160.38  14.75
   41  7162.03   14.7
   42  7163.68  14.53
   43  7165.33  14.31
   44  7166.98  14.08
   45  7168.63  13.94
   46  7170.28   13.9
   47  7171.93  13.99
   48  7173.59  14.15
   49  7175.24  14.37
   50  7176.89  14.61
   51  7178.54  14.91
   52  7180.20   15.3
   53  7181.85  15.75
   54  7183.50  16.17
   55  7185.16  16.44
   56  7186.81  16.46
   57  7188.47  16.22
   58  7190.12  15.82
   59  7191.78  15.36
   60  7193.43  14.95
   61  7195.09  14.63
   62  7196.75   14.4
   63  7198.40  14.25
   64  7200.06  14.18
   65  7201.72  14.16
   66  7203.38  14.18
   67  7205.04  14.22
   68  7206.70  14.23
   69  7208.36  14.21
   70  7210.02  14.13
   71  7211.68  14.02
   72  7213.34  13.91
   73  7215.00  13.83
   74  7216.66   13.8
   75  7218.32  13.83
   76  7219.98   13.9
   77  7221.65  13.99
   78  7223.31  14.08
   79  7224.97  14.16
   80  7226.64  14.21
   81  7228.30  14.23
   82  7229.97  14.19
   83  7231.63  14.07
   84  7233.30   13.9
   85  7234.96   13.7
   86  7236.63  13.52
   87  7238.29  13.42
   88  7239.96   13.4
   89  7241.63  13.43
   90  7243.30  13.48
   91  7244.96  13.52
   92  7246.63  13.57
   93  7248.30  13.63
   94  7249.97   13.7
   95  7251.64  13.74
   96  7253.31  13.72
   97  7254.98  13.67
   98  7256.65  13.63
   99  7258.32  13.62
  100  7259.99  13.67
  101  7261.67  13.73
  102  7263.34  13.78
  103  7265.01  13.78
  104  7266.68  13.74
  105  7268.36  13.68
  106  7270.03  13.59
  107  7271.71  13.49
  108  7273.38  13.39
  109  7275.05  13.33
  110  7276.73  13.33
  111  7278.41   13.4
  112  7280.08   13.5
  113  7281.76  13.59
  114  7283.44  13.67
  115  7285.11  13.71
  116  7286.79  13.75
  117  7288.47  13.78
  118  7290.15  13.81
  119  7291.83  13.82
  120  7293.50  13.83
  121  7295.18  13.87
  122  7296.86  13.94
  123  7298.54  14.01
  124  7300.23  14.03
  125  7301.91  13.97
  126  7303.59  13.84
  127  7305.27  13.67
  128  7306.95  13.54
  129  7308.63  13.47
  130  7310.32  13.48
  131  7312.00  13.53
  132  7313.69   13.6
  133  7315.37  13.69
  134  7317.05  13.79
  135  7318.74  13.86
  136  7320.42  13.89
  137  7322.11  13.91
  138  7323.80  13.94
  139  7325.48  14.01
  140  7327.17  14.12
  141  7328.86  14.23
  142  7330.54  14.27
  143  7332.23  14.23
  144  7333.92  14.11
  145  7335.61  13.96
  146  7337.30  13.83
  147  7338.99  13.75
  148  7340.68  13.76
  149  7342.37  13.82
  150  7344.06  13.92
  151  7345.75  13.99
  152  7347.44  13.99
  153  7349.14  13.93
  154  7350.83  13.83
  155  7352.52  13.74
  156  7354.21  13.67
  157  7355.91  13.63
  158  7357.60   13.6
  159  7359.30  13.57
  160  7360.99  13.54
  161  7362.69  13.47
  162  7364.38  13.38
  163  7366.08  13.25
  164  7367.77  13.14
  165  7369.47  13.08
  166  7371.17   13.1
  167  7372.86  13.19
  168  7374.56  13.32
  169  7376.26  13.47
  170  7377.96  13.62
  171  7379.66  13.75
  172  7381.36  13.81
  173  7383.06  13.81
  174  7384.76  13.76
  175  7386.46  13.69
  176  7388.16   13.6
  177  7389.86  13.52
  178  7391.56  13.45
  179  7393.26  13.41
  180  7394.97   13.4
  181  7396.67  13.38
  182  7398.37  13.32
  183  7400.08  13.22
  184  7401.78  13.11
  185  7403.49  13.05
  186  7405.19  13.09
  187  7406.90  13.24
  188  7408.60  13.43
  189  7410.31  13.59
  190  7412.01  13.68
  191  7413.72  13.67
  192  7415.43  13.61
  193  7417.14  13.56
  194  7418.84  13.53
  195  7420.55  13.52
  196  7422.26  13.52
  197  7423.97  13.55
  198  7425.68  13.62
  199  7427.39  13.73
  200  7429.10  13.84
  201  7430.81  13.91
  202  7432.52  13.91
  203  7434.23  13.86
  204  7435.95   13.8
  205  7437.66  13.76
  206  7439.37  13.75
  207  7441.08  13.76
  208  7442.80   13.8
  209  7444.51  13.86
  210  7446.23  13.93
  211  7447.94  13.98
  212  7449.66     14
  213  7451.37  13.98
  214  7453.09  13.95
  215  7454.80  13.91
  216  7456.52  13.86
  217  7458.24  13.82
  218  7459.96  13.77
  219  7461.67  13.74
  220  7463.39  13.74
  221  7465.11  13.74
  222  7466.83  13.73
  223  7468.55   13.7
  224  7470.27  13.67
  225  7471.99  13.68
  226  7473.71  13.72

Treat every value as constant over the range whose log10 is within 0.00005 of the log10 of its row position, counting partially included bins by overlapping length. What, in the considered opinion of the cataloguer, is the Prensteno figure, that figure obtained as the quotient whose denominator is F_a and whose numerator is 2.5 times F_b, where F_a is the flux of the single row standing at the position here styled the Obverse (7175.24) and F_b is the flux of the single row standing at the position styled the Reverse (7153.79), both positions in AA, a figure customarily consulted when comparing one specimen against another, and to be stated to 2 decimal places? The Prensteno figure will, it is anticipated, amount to 2.53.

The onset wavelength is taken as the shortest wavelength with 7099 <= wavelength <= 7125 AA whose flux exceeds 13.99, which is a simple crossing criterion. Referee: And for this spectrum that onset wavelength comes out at 7099.64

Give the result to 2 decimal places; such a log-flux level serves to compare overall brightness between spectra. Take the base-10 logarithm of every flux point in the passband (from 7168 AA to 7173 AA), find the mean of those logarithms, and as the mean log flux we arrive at 1.14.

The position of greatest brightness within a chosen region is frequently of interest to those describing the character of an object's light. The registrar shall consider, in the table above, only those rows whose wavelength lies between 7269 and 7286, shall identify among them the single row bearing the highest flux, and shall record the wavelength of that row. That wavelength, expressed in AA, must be 7285.11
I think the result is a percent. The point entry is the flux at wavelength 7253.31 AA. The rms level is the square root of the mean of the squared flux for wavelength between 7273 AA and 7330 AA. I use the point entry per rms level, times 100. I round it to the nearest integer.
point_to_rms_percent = 100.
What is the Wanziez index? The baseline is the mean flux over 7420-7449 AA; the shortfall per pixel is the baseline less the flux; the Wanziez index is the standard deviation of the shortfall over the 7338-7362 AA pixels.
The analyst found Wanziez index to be 0.15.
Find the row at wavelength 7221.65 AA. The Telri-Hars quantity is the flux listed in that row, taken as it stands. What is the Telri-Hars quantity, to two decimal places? 13.99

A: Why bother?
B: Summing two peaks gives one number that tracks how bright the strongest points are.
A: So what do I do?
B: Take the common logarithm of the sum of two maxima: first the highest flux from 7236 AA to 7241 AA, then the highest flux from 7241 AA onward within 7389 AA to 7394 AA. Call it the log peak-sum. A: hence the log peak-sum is 1.43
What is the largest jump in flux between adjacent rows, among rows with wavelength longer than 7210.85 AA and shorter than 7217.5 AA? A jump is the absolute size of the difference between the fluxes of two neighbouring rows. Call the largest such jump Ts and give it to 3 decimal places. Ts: 0.110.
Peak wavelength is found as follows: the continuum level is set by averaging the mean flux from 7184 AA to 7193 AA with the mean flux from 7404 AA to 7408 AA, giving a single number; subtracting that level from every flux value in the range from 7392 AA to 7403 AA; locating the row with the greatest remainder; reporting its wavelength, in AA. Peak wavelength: 7393.26 AA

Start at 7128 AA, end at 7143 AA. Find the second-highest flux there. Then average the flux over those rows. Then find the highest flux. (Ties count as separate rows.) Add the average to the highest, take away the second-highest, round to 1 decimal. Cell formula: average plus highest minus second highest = 14.7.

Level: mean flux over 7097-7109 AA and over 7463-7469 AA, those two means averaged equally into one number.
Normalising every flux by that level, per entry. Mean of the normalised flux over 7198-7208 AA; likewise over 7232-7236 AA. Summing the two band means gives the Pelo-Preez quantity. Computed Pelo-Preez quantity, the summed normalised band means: 2.003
